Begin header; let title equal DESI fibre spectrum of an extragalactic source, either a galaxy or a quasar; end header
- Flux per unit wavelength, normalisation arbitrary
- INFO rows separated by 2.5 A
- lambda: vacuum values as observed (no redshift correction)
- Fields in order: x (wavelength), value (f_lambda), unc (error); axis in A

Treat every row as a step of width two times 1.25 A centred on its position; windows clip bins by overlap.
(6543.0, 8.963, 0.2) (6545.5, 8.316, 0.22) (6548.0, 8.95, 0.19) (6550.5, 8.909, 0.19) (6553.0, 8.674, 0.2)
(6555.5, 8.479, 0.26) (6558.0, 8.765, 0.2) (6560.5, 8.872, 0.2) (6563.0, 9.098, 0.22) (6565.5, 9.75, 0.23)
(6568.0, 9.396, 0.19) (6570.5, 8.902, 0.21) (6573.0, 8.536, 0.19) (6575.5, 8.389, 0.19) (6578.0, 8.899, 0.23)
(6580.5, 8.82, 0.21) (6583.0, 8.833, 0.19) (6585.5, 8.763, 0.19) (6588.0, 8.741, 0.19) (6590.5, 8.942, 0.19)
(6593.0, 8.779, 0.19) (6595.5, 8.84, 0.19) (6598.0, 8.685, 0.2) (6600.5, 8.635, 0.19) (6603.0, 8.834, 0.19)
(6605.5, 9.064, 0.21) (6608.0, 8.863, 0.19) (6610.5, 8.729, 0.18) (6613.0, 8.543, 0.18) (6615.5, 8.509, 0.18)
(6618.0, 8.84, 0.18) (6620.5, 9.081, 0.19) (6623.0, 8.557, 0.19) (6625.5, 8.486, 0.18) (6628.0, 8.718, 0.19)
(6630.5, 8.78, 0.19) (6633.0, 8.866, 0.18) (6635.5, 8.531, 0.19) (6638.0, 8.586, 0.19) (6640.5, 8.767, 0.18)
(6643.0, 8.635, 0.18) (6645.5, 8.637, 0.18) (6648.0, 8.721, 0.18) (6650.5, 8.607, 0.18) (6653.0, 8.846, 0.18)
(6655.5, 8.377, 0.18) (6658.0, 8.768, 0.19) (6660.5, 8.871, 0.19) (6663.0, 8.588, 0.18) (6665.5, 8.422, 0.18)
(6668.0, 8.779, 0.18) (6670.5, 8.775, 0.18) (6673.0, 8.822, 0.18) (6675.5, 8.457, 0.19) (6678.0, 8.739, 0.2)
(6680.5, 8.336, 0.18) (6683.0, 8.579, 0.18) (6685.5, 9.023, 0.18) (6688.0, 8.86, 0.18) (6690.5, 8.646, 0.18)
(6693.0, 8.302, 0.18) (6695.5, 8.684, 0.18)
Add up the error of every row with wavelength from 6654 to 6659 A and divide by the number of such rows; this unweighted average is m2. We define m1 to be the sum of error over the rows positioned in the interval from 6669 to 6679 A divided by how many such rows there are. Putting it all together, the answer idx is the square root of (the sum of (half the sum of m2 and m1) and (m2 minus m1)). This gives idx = 0.429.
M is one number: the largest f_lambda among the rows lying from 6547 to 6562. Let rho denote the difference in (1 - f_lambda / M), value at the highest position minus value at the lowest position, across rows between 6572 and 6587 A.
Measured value -0.025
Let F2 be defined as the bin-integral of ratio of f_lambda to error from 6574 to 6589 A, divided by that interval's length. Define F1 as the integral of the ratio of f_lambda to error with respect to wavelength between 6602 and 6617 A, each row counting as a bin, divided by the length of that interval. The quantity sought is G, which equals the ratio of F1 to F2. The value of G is 1.06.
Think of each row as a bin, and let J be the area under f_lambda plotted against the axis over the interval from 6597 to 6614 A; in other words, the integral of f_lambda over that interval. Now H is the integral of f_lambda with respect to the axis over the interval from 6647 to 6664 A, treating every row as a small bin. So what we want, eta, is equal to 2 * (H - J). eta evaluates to -3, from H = 147.6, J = 149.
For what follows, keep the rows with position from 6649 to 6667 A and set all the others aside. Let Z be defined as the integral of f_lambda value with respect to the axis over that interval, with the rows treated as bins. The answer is 156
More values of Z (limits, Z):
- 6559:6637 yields 688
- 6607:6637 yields 261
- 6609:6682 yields 633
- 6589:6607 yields 159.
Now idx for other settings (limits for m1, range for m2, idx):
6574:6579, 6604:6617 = 0.421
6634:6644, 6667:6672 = 0.421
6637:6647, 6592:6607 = 0.449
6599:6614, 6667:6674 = 0.418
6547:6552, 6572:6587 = 0.453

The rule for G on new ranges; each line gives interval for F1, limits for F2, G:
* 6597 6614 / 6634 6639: 1.01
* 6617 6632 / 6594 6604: 1.03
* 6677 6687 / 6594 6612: 1.03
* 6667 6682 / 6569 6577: 1.07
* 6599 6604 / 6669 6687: 0.97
